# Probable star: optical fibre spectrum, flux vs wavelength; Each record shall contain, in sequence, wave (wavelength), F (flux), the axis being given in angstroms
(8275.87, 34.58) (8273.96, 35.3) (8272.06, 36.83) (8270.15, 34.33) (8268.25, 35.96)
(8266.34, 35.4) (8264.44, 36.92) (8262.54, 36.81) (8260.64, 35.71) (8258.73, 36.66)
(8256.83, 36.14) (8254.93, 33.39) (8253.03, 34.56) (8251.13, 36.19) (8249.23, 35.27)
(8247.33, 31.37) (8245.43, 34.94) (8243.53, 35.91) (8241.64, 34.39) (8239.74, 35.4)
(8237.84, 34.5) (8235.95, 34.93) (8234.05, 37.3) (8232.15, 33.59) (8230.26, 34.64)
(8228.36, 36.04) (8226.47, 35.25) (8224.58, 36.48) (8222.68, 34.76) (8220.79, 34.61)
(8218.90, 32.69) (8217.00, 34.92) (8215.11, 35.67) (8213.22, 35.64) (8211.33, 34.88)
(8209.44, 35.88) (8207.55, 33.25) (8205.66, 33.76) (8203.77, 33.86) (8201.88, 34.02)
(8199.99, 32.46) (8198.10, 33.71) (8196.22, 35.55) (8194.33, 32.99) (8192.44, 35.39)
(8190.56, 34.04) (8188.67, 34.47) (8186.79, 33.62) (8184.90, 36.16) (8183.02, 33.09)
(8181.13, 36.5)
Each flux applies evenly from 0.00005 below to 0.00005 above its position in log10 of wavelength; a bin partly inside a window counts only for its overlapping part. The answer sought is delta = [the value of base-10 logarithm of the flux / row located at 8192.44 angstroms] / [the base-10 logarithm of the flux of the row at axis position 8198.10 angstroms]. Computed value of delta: 1.01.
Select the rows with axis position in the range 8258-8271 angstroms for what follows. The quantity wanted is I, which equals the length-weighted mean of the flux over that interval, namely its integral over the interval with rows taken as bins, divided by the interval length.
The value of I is 36.0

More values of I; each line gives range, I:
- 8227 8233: 34.8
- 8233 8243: 35.3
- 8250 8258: 35.1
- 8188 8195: 34.3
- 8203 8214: 34.5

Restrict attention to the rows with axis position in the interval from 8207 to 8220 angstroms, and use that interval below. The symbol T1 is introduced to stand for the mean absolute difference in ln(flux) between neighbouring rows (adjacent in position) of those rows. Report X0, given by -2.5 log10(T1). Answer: 3.6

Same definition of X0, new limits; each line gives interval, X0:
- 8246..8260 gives 3.2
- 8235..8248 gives 3.5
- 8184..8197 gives 3.3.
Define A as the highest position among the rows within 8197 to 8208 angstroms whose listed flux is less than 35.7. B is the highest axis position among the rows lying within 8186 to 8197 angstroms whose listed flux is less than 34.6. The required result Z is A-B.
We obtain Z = 13.2 angstroms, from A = 8207.55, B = 8194.33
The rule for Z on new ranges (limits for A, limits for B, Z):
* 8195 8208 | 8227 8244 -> -34.1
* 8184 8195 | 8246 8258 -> -60.6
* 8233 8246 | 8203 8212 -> 37.9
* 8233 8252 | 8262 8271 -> -20.9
